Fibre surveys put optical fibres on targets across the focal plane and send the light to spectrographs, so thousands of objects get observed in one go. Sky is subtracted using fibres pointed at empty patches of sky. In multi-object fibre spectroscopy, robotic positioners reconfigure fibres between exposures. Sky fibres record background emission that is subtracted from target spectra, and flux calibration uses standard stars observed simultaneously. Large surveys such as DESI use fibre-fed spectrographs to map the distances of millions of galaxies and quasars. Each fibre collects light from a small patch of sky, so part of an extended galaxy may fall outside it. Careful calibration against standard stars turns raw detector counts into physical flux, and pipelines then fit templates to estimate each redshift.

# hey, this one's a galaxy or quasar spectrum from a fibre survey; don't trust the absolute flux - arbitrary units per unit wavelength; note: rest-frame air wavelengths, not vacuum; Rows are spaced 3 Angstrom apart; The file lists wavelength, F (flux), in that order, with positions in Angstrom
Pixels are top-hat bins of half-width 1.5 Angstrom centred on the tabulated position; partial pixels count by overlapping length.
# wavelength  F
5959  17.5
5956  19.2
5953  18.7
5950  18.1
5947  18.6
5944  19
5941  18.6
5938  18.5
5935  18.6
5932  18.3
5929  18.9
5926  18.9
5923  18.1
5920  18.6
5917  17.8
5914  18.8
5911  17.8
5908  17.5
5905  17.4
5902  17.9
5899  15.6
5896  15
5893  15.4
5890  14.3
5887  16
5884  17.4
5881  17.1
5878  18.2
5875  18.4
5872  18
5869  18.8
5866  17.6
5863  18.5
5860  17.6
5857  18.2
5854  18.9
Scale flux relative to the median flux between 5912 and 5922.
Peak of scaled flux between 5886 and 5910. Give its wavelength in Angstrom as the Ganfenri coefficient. 5902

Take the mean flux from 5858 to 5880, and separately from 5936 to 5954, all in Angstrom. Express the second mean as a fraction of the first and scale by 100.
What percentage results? 102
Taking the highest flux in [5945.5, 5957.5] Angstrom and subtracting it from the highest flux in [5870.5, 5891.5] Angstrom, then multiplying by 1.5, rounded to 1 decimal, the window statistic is -1.2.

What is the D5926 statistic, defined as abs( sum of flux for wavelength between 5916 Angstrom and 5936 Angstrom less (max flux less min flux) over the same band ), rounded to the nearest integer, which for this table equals 128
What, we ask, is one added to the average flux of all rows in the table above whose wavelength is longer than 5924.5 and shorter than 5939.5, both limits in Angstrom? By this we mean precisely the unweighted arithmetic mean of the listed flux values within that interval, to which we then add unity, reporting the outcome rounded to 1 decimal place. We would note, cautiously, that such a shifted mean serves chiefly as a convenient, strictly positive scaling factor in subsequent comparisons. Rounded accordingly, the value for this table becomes 19.6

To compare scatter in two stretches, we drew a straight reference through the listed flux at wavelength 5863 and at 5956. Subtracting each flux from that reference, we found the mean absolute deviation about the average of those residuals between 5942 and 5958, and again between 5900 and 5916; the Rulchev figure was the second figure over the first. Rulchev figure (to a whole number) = 1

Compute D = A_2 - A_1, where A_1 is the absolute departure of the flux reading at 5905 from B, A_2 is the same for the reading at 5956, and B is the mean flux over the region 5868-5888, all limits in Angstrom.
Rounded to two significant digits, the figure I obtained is 1.2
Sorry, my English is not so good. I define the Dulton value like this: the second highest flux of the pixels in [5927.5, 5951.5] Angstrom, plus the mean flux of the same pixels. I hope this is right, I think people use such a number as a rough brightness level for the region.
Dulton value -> 37.5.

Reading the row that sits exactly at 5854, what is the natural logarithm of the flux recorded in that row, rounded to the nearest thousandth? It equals 2.939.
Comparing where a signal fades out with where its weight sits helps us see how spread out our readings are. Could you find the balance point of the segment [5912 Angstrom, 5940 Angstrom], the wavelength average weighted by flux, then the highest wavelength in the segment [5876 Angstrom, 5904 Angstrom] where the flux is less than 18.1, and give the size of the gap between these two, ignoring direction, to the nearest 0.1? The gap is 24.0 Angstrom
